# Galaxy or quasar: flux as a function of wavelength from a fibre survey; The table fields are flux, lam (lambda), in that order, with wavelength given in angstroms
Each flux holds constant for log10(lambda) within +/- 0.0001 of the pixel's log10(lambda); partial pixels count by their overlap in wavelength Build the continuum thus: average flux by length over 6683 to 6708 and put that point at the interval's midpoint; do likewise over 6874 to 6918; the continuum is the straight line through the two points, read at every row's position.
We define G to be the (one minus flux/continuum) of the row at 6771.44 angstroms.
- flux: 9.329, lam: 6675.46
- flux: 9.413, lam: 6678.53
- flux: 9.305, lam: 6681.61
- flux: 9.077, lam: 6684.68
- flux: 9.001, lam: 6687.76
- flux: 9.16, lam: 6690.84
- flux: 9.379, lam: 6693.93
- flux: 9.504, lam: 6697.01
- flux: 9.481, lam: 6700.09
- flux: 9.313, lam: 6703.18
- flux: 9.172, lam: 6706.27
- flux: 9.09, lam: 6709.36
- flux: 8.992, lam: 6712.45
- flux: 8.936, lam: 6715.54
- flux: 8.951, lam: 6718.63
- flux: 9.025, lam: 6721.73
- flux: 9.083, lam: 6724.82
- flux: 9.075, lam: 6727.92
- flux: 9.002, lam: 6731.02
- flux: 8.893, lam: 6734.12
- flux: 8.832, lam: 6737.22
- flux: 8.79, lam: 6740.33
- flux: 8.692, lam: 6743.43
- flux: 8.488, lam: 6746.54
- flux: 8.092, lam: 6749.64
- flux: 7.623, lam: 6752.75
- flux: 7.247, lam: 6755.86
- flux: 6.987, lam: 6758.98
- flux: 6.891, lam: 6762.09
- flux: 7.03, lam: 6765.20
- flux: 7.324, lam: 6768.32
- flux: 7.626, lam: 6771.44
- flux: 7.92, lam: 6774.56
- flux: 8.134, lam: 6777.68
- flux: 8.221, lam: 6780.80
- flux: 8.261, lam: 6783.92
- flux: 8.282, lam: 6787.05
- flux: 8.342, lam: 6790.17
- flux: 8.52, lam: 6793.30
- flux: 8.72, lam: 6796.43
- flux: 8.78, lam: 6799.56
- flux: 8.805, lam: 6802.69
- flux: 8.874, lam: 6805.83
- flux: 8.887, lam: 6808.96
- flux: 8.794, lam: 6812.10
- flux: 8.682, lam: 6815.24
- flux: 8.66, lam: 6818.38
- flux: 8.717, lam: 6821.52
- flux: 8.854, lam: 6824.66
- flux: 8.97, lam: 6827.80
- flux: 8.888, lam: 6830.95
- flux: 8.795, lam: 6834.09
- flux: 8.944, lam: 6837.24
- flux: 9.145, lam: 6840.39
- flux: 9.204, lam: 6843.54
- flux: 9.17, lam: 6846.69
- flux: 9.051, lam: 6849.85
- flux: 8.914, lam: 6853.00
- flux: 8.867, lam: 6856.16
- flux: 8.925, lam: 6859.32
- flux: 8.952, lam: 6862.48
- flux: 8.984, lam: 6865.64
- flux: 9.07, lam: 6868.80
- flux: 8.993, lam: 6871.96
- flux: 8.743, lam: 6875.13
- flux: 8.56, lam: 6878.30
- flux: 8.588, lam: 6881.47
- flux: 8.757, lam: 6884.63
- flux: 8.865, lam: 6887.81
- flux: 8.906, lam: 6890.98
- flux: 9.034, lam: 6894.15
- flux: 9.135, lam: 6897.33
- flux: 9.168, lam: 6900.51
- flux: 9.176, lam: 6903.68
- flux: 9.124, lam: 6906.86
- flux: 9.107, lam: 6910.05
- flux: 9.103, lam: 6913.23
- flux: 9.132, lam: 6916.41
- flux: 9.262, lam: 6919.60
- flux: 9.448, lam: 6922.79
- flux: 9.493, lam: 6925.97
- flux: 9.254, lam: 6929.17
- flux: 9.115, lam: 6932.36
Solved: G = 0.17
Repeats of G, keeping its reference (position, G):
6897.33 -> -0.02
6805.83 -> 0.02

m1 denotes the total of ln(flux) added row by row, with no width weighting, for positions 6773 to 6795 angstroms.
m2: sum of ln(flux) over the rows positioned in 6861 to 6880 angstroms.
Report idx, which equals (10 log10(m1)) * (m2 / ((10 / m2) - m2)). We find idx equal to -12.4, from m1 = 15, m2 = 13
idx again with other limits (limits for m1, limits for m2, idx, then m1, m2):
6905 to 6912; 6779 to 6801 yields -6.8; 4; 15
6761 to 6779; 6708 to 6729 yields -11.3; 12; 15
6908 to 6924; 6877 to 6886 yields -13.7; 11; 6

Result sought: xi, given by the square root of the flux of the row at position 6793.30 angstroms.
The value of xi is 2.92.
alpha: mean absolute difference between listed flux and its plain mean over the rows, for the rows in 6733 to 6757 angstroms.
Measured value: 0.509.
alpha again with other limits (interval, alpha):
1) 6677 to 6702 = 0.158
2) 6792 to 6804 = 0.093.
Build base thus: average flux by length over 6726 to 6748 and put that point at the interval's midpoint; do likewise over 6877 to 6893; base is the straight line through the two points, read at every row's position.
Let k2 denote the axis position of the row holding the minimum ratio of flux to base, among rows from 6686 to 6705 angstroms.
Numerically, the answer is 6687.76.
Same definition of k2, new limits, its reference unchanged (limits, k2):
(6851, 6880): 6878.30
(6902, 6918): 6913.23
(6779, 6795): 6780.80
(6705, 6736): 6734.12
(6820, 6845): 6821.52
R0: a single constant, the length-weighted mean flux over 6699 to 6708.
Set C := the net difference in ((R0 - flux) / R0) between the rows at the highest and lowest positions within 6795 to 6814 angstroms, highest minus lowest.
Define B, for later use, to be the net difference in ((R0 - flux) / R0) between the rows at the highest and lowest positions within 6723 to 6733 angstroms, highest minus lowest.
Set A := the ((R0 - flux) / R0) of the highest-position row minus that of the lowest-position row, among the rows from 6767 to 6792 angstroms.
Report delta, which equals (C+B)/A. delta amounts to 0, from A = -0.11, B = 0.01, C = -0.008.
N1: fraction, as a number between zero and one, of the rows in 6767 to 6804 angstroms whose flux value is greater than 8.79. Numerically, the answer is 0.08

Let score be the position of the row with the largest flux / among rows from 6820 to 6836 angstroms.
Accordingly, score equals 6827.80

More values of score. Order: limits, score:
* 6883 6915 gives 6903.68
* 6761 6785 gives 6783.92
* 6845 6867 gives 6846.69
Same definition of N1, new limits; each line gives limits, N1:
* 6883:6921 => 0.92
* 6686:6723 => 1.00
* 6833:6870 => 1.00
